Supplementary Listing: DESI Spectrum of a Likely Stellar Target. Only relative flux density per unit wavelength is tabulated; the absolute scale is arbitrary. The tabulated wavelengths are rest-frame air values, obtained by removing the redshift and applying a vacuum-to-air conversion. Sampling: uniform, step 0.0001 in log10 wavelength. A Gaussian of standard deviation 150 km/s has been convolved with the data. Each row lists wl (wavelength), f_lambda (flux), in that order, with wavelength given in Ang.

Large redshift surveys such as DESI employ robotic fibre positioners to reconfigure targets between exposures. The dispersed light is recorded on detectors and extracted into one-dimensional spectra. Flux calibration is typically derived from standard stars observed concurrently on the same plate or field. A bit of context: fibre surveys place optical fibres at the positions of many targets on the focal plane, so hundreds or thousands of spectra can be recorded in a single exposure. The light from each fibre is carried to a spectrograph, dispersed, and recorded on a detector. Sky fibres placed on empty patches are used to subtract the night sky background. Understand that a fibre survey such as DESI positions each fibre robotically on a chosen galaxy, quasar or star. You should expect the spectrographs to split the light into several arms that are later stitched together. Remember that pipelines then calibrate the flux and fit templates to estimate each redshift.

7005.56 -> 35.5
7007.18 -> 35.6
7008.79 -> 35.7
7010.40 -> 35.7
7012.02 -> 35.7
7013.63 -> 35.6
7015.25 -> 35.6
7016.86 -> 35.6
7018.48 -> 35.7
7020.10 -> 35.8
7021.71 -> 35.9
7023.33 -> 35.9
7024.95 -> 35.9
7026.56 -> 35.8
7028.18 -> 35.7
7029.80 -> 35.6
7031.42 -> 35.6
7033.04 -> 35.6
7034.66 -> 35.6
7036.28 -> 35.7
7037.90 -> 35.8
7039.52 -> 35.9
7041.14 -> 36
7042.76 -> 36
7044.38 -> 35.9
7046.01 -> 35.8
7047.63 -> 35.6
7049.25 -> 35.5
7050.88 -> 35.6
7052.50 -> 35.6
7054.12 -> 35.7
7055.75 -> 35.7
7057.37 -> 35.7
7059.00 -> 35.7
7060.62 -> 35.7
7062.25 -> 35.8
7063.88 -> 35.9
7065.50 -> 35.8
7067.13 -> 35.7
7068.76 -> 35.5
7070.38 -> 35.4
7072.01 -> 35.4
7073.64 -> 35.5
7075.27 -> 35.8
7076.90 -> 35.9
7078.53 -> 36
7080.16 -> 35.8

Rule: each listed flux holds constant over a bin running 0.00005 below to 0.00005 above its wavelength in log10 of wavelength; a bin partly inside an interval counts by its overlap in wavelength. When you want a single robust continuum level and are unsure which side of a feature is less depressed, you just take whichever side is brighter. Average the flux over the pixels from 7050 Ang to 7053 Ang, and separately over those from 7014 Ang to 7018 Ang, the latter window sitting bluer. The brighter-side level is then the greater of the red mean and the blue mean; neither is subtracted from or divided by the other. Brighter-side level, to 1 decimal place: 35.6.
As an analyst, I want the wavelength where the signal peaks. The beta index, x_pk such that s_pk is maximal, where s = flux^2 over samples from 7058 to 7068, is 7063.88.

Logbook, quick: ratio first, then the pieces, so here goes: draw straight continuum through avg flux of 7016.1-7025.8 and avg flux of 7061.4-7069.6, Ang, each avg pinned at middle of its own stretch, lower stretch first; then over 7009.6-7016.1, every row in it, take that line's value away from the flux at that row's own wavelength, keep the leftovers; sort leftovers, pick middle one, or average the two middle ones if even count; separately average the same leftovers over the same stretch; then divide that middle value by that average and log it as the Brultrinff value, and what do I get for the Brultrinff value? 1.00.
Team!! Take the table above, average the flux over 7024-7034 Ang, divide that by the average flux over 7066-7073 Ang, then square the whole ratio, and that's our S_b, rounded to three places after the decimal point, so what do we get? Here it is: 1.011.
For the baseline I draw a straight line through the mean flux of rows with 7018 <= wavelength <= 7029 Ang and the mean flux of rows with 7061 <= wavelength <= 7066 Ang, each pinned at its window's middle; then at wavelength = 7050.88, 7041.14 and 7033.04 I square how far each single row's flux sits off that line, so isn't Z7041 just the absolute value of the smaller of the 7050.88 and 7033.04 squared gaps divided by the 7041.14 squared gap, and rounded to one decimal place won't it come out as 1.5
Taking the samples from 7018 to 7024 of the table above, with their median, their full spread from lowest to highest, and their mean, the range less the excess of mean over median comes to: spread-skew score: 0.22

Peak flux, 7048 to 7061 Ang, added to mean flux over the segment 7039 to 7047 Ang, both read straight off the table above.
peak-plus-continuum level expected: 71.6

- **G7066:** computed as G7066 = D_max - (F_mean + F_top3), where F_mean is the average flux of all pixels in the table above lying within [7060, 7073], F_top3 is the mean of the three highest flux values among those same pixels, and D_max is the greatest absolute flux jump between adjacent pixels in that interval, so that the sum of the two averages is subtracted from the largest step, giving -71.3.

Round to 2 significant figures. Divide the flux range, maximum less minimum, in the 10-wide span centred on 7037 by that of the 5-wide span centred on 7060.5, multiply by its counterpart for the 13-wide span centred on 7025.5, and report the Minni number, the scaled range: 1.2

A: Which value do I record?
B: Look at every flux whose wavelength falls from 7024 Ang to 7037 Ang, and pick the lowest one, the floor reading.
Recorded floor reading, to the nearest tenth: 35.6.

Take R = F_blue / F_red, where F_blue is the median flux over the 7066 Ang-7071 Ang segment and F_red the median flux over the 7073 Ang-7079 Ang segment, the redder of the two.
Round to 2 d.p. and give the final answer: 0.99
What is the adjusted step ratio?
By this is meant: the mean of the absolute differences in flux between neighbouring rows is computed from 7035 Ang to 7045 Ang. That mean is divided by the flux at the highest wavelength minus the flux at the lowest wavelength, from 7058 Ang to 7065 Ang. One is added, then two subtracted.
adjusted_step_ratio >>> -0.60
